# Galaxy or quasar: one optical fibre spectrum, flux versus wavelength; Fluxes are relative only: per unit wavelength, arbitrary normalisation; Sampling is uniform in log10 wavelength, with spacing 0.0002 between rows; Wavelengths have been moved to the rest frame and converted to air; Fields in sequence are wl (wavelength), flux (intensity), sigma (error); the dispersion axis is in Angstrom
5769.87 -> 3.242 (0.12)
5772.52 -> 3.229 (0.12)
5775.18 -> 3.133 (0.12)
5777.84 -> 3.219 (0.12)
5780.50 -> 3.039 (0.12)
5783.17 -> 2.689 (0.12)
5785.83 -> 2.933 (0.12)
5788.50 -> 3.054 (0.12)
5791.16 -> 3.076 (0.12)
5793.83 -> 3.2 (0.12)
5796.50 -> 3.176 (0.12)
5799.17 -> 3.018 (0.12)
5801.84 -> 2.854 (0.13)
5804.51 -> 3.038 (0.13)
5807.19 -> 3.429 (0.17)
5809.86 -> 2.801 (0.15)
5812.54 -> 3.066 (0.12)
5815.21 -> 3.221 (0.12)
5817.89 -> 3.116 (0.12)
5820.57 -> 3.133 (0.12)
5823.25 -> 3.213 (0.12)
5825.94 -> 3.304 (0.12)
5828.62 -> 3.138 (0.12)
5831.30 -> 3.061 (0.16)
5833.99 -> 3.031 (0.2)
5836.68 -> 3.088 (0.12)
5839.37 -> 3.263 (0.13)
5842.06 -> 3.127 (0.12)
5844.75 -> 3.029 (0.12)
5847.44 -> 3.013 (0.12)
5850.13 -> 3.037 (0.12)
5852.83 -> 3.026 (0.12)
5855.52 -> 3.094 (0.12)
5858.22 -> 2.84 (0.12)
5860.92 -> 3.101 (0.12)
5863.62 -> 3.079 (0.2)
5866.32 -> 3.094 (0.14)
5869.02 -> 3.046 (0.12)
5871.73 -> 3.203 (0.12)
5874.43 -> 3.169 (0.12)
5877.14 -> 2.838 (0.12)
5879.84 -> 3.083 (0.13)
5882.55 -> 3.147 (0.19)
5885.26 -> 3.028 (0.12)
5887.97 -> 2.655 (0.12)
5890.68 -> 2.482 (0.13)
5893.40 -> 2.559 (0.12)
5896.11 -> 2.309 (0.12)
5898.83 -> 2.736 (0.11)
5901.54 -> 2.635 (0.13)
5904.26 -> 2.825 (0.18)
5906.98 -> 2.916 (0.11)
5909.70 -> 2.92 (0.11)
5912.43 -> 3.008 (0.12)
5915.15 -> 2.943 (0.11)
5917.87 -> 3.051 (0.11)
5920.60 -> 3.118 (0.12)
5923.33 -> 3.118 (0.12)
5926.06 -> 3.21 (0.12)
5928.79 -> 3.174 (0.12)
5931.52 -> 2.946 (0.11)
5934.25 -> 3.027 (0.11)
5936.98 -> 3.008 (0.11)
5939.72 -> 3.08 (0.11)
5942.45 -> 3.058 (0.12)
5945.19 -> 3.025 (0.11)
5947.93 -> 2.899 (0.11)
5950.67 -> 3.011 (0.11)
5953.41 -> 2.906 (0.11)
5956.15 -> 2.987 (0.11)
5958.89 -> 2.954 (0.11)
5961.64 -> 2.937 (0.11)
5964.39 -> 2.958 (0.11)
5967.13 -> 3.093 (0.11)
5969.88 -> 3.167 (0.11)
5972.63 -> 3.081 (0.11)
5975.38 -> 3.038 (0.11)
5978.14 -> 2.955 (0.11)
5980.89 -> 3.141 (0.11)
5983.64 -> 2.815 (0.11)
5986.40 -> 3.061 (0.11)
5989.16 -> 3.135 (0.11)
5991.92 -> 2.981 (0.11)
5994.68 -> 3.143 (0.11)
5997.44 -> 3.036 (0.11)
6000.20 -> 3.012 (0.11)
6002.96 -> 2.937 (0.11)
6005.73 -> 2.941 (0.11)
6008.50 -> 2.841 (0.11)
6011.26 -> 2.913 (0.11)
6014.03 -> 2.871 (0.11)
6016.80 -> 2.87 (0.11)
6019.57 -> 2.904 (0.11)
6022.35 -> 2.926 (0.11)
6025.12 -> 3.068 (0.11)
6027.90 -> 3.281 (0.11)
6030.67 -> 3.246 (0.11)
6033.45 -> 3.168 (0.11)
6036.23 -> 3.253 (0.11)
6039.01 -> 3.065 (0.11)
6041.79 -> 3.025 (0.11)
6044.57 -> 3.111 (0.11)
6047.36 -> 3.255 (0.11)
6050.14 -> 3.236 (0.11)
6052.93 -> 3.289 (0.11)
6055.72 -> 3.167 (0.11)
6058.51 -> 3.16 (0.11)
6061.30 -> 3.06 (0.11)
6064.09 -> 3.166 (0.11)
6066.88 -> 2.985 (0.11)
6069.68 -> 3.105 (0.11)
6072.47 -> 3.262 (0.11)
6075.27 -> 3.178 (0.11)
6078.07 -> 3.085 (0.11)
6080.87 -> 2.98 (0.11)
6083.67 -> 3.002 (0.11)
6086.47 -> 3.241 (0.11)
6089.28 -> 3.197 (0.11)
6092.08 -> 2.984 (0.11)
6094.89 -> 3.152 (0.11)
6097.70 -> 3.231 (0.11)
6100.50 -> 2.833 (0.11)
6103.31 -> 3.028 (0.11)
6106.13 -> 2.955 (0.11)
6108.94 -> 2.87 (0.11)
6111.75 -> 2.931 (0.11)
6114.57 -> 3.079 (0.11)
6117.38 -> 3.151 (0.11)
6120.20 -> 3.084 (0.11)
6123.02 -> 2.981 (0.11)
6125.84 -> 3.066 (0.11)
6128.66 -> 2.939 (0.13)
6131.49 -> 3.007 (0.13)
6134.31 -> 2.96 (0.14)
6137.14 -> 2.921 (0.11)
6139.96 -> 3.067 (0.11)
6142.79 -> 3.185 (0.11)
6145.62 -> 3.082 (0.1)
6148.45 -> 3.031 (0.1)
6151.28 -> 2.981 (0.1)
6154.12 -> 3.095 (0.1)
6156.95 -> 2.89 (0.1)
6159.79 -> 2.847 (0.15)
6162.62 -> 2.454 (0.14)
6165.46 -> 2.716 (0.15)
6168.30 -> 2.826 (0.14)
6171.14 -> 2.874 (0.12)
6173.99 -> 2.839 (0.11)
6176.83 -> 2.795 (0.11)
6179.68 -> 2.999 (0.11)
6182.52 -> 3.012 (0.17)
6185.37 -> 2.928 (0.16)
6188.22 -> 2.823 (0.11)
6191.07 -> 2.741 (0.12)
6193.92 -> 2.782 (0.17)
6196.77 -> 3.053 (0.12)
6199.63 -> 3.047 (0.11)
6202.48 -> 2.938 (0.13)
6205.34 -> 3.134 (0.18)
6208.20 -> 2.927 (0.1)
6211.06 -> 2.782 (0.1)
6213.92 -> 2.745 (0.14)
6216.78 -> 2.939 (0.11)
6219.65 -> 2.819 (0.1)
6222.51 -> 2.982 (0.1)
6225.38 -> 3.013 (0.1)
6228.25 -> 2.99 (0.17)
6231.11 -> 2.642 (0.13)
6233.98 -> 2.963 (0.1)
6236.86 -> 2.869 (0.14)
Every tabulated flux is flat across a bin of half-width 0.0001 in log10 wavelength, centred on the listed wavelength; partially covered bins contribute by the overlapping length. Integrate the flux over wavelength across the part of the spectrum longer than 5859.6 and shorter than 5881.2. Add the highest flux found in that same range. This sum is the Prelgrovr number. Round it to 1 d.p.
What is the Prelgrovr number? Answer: 69.7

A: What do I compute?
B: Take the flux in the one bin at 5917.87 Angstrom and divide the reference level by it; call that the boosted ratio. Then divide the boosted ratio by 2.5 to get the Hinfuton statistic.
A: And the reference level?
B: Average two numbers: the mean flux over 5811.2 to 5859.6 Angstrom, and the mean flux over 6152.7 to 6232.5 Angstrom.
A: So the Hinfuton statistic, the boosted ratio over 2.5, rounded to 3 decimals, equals 0.392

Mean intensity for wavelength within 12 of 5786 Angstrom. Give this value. 3.06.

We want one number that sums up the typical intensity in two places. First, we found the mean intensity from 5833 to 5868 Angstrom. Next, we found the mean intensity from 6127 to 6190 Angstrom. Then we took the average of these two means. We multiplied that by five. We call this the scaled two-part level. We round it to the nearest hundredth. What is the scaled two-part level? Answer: 14.96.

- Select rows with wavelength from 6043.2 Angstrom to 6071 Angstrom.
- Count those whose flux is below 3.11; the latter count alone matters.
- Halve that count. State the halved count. 1.5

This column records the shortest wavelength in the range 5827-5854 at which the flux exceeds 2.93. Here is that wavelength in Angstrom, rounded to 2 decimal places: 5828.62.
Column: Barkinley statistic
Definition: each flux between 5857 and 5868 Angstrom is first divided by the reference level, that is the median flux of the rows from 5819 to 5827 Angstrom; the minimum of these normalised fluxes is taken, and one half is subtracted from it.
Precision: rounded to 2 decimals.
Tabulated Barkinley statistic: 0.38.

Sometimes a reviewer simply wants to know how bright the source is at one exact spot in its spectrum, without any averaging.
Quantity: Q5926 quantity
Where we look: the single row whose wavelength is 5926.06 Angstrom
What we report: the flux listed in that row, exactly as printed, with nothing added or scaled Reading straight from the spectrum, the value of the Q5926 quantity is 3.21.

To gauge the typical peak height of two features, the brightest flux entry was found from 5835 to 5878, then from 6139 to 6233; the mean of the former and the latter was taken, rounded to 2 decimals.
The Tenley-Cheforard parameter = 3.22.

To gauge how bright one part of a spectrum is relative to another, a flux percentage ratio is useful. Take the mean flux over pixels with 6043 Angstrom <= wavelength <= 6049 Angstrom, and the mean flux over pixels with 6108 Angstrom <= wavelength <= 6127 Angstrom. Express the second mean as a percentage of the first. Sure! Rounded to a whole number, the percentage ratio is 95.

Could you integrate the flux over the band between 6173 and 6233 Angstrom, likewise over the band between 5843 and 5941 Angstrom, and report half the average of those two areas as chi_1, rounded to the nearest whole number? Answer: 116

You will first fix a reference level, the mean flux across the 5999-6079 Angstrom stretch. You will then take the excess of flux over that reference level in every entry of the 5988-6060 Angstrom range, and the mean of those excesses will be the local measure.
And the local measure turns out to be -0.012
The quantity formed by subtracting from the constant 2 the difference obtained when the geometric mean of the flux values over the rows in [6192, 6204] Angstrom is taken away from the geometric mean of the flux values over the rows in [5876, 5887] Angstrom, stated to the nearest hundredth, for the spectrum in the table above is 1.93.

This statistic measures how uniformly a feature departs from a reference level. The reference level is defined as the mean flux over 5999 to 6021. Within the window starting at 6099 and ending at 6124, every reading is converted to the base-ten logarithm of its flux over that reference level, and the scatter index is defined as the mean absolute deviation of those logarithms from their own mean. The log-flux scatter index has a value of 0.012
